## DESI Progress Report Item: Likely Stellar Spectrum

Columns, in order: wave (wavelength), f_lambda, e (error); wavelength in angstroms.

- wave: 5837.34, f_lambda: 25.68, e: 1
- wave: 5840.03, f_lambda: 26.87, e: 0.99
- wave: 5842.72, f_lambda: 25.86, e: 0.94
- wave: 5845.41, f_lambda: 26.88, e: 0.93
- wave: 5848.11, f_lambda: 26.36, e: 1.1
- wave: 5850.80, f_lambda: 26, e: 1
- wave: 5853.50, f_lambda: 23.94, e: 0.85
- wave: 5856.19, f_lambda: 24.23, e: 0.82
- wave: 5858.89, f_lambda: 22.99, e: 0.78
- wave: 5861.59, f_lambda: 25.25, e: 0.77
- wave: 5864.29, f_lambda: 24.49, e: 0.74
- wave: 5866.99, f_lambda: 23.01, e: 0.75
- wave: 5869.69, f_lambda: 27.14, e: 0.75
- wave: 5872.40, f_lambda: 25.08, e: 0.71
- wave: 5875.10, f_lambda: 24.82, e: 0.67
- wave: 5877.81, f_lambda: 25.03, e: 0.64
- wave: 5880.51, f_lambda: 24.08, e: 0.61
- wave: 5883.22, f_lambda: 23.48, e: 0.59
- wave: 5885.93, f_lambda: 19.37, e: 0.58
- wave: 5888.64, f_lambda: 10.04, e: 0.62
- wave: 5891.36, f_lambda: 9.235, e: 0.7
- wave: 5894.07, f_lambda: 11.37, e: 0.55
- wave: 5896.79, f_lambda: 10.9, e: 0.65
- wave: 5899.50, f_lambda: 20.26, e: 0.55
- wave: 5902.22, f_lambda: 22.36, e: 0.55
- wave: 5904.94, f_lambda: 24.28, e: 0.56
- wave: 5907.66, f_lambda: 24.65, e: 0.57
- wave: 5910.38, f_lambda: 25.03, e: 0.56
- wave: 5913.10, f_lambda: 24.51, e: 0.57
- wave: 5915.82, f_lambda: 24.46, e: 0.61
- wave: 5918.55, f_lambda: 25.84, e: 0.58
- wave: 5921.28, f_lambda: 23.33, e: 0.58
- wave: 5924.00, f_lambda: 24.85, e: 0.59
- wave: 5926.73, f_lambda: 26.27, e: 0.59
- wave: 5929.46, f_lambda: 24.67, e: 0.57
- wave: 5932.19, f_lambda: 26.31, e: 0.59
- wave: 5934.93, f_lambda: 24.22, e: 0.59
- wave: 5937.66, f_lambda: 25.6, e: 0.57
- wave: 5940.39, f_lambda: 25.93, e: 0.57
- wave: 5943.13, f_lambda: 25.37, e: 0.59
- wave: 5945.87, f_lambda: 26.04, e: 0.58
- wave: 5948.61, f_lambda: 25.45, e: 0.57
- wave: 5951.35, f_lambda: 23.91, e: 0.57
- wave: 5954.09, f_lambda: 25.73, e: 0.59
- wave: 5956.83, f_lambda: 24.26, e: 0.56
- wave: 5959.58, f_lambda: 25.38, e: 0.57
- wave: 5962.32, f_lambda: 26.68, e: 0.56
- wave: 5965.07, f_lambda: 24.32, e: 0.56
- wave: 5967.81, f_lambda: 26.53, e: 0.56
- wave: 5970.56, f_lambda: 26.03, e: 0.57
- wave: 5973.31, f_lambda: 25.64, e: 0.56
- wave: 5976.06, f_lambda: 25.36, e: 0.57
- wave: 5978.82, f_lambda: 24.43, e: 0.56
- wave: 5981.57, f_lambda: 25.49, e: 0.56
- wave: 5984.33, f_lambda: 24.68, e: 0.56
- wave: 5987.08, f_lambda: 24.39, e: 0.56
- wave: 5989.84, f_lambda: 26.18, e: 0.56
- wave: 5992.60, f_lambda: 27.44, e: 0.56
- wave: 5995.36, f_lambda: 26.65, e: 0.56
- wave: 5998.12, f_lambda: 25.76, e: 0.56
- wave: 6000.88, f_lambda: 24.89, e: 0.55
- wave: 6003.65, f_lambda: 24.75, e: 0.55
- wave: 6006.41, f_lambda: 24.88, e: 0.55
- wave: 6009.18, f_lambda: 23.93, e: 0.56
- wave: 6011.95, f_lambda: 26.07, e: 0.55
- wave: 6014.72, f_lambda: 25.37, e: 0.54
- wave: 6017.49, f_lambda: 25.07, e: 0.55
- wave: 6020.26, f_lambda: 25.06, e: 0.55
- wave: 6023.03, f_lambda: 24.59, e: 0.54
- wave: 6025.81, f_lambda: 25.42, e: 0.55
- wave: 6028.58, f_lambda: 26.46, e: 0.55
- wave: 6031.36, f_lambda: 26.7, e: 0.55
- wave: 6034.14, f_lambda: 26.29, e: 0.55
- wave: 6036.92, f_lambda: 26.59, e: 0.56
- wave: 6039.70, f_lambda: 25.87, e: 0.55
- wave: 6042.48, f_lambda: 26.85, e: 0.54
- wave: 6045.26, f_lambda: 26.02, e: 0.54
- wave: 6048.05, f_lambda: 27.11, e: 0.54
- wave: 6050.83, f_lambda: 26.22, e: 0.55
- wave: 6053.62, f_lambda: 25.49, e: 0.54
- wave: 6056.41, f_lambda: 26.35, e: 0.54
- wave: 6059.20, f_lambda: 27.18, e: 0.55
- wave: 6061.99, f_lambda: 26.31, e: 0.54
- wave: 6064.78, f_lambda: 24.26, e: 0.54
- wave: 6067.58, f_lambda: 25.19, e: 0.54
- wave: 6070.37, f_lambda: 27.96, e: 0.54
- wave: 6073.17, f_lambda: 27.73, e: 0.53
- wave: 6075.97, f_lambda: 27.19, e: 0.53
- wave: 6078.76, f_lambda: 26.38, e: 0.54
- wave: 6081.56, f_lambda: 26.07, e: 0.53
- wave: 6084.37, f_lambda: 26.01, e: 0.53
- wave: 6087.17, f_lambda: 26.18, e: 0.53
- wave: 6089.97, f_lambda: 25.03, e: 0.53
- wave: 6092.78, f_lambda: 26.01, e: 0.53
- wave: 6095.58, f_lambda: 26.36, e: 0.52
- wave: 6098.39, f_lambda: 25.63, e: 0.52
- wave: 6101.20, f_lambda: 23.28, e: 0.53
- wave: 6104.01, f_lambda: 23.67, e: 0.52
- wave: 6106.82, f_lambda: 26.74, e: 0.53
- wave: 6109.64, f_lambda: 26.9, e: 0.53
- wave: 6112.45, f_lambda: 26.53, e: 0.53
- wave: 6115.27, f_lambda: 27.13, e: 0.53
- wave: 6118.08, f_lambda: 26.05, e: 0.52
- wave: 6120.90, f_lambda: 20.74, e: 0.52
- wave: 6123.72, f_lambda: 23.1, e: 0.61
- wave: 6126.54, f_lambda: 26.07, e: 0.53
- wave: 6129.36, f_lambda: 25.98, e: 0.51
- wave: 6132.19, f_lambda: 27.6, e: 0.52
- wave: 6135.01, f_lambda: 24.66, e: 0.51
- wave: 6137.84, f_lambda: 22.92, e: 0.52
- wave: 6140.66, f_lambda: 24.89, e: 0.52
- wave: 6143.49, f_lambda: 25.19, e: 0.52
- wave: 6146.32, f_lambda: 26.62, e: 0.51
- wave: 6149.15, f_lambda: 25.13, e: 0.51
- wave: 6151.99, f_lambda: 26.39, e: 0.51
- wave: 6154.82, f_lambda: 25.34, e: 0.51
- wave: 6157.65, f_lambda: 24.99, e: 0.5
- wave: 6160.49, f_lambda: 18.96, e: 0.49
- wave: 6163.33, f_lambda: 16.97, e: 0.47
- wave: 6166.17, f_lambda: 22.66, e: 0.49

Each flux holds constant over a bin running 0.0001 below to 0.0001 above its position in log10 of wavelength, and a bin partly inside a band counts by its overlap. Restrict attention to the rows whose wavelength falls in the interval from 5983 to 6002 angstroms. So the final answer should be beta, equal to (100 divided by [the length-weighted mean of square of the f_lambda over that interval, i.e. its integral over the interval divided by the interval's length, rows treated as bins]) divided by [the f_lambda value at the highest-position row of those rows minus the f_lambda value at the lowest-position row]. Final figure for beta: 0.7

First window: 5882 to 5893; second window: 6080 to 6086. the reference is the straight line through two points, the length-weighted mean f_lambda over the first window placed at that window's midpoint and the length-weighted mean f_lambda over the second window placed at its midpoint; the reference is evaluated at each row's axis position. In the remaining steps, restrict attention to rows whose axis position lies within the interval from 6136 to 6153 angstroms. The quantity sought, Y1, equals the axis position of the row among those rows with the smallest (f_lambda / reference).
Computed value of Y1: 6137.84 angstroms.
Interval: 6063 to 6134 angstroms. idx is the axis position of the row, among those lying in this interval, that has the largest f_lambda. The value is 6070.37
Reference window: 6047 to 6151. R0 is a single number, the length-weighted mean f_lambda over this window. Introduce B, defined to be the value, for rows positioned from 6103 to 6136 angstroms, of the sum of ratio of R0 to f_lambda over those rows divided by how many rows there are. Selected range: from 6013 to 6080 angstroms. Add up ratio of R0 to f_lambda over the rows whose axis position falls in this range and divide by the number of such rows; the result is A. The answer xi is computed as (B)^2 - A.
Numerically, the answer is 0.1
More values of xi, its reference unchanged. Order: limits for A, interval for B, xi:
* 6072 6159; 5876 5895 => 2.0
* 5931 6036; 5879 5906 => 1.9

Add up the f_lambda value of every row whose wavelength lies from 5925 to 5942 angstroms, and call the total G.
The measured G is 153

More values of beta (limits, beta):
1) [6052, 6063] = 0.2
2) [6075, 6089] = -0.1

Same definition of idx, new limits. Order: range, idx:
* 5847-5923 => 5869.69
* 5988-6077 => 6070.37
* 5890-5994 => 5992.60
